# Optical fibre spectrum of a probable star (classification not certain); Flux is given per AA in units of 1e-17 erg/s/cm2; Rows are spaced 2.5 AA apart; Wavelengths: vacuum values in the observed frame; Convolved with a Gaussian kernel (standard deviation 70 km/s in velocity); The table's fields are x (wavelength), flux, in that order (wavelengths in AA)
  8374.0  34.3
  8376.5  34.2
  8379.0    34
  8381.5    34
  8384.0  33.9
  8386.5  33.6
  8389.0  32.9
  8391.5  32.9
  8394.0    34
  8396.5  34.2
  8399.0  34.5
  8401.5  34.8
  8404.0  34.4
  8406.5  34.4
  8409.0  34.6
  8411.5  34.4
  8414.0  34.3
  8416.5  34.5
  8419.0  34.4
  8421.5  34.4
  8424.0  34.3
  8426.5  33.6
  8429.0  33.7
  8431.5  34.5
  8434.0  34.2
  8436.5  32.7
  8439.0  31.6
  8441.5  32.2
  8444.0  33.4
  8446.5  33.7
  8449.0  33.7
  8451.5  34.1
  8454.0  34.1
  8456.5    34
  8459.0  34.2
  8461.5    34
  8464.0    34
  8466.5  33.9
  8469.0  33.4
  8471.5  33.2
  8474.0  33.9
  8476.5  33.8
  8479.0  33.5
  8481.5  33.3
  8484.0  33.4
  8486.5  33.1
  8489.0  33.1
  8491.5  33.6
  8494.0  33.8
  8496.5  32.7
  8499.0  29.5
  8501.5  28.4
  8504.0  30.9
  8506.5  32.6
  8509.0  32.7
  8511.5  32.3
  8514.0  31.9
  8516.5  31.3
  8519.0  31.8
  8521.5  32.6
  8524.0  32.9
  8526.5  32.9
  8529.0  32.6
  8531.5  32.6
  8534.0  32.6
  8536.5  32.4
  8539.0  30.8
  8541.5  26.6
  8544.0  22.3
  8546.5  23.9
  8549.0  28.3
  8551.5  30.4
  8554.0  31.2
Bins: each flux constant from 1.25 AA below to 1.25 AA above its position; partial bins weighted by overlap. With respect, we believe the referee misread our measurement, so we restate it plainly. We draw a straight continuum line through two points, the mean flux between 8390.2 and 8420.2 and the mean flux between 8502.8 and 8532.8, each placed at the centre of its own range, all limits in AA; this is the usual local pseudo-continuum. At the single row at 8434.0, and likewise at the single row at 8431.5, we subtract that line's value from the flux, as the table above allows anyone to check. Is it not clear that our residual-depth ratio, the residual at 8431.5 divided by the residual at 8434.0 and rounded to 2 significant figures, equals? 1.6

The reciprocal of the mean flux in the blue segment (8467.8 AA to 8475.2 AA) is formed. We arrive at 0.0299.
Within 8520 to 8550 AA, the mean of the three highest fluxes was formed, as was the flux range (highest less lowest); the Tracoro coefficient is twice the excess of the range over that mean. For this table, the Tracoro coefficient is -44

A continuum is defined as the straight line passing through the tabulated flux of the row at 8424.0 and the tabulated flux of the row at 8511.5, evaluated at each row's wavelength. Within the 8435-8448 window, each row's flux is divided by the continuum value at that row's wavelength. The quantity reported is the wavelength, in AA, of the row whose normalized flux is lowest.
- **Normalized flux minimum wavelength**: 8439.0 AA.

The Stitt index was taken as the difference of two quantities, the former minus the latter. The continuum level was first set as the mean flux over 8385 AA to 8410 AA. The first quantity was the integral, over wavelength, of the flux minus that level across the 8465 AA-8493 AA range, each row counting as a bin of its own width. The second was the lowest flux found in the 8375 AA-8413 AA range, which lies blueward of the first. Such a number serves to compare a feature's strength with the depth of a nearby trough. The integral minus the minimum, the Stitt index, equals -48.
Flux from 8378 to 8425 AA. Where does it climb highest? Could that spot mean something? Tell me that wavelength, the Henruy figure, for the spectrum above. 8401.5 AA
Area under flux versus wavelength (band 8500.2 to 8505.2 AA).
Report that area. 148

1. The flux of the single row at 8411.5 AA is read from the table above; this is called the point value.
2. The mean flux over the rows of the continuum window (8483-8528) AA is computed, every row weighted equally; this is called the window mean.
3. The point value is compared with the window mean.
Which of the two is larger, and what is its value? 34.4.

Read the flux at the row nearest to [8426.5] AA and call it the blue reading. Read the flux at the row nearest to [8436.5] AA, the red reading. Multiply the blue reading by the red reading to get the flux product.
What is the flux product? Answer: 1099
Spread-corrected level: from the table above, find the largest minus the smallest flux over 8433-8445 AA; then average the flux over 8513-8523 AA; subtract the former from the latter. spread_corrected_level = 29.3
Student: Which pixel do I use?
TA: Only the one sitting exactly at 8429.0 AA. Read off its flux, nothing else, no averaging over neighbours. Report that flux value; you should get 33.7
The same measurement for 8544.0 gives 22.3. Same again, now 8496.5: 32.7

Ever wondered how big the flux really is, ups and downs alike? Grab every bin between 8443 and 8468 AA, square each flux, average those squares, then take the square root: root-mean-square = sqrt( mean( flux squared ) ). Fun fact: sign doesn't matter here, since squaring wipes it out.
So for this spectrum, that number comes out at 33.9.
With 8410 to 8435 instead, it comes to 34.2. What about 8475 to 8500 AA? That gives 33.0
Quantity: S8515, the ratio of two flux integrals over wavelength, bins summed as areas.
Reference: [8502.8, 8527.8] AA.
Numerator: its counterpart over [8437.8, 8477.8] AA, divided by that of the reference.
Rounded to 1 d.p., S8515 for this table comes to 1.7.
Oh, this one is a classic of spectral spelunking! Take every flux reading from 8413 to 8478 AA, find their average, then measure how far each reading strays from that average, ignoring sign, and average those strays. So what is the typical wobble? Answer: 0.49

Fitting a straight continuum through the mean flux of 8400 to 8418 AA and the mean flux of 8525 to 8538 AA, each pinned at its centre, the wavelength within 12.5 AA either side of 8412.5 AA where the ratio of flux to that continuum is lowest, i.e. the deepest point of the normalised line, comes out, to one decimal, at 8404.0 AA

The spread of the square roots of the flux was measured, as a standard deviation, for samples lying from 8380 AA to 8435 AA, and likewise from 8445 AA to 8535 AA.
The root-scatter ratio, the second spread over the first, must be 2.6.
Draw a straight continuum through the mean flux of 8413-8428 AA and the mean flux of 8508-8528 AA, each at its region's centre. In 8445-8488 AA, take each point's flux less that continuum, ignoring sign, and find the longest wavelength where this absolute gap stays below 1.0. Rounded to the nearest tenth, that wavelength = 8486.5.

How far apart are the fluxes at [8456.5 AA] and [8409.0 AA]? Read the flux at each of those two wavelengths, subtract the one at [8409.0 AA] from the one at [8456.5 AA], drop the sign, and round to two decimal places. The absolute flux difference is 0.60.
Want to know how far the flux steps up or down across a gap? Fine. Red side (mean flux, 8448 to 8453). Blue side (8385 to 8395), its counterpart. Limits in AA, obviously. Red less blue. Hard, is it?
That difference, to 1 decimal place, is 0.6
